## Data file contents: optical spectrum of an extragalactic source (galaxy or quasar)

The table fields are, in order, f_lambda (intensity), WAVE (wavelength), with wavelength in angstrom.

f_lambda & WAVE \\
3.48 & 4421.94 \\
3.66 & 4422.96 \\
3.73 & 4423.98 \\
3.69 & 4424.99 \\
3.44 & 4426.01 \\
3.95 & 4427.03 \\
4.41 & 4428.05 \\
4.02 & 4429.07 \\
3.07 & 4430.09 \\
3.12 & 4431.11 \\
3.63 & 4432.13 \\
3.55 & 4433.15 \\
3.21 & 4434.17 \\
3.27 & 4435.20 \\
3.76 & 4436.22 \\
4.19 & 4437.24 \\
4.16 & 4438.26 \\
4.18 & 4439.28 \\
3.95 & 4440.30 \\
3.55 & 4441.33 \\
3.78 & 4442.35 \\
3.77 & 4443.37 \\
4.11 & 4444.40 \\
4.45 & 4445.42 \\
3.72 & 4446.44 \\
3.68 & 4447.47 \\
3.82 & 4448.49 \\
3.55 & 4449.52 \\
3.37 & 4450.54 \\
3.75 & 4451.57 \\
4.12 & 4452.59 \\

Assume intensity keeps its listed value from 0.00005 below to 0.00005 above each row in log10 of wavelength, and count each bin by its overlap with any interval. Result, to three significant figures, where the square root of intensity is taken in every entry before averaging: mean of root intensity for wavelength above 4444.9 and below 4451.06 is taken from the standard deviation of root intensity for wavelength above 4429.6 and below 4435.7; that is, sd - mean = -1.88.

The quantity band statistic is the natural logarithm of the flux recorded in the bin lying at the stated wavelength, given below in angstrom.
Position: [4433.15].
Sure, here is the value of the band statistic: 1.27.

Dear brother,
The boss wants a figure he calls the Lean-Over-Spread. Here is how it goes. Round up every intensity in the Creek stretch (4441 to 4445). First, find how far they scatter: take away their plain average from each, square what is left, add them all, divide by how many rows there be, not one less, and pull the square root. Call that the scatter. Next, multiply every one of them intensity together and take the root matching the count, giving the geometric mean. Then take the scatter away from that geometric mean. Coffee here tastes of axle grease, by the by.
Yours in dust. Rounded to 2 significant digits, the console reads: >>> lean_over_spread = 3.6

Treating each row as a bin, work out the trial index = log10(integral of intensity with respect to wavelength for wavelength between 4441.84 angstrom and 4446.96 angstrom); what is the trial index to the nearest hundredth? 1.31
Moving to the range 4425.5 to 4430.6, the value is 1.28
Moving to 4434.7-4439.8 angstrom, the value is 1.30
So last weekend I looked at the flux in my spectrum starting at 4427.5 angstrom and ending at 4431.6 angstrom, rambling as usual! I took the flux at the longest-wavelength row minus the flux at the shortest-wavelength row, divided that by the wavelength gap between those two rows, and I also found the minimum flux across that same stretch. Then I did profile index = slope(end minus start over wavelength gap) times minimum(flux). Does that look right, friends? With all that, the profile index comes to -1.3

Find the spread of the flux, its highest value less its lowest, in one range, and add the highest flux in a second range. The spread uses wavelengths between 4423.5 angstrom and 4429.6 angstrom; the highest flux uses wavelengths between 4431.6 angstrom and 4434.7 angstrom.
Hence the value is 4.6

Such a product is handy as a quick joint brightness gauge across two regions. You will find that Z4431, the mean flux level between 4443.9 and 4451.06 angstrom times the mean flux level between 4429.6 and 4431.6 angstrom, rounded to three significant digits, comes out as 11.8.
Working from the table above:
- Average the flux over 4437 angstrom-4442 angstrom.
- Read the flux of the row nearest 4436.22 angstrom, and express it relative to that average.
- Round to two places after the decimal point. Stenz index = 0.94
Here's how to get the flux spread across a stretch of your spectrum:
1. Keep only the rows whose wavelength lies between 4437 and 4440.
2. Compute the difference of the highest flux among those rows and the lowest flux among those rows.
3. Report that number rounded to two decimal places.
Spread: 0.03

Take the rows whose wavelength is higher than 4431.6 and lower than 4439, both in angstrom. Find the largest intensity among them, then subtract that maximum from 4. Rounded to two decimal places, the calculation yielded -0.19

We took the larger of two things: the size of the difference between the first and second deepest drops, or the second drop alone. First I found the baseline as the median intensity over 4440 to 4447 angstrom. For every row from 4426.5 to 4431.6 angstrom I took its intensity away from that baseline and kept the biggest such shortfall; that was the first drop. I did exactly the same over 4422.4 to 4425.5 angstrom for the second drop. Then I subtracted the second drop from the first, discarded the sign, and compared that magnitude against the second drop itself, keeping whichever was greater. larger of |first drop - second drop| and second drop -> 0.59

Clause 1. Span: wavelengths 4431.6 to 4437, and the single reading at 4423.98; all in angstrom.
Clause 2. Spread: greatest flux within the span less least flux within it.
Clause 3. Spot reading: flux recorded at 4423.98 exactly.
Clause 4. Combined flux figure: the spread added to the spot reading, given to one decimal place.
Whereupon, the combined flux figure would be 4.3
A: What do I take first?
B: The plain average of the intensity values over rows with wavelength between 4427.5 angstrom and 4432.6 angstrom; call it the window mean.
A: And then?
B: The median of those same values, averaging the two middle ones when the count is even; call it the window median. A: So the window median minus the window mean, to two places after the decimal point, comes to -0.02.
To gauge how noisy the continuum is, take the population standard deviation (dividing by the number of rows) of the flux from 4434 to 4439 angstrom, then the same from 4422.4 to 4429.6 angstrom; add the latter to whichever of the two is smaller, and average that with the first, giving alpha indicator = 0.501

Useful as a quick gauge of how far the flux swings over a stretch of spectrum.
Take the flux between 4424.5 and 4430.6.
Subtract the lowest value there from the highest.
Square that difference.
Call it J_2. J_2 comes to 1.8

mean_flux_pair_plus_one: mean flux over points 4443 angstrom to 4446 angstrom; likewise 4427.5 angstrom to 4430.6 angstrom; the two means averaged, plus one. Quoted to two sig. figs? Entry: 5.0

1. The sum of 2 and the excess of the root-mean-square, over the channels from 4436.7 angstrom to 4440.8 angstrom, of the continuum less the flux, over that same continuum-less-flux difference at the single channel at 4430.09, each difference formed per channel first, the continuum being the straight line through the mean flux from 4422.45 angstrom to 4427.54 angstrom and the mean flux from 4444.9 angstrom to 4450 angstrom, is 1.69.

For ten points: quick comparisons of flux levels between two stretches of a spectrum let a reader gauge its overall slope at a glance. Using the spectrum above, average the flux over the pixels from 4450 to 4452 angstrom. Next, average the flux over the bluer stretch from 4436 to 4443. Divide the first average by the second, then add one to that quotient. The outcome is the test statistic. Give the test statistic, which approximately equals 1.90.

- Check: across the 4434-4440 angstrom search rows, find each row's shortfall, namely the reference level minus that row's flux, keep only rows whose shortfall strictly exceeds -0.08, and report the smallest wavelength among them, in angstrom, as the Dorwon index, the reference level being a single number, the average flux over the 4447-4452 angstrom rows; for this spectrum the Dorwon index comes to 4434.17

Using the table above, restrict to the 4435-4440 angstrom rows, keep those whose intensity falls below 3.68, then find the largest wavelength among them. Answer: 4435.20 angstrom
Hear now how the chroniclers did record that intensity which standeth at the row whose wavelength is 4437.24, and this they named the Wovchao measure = 4.19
